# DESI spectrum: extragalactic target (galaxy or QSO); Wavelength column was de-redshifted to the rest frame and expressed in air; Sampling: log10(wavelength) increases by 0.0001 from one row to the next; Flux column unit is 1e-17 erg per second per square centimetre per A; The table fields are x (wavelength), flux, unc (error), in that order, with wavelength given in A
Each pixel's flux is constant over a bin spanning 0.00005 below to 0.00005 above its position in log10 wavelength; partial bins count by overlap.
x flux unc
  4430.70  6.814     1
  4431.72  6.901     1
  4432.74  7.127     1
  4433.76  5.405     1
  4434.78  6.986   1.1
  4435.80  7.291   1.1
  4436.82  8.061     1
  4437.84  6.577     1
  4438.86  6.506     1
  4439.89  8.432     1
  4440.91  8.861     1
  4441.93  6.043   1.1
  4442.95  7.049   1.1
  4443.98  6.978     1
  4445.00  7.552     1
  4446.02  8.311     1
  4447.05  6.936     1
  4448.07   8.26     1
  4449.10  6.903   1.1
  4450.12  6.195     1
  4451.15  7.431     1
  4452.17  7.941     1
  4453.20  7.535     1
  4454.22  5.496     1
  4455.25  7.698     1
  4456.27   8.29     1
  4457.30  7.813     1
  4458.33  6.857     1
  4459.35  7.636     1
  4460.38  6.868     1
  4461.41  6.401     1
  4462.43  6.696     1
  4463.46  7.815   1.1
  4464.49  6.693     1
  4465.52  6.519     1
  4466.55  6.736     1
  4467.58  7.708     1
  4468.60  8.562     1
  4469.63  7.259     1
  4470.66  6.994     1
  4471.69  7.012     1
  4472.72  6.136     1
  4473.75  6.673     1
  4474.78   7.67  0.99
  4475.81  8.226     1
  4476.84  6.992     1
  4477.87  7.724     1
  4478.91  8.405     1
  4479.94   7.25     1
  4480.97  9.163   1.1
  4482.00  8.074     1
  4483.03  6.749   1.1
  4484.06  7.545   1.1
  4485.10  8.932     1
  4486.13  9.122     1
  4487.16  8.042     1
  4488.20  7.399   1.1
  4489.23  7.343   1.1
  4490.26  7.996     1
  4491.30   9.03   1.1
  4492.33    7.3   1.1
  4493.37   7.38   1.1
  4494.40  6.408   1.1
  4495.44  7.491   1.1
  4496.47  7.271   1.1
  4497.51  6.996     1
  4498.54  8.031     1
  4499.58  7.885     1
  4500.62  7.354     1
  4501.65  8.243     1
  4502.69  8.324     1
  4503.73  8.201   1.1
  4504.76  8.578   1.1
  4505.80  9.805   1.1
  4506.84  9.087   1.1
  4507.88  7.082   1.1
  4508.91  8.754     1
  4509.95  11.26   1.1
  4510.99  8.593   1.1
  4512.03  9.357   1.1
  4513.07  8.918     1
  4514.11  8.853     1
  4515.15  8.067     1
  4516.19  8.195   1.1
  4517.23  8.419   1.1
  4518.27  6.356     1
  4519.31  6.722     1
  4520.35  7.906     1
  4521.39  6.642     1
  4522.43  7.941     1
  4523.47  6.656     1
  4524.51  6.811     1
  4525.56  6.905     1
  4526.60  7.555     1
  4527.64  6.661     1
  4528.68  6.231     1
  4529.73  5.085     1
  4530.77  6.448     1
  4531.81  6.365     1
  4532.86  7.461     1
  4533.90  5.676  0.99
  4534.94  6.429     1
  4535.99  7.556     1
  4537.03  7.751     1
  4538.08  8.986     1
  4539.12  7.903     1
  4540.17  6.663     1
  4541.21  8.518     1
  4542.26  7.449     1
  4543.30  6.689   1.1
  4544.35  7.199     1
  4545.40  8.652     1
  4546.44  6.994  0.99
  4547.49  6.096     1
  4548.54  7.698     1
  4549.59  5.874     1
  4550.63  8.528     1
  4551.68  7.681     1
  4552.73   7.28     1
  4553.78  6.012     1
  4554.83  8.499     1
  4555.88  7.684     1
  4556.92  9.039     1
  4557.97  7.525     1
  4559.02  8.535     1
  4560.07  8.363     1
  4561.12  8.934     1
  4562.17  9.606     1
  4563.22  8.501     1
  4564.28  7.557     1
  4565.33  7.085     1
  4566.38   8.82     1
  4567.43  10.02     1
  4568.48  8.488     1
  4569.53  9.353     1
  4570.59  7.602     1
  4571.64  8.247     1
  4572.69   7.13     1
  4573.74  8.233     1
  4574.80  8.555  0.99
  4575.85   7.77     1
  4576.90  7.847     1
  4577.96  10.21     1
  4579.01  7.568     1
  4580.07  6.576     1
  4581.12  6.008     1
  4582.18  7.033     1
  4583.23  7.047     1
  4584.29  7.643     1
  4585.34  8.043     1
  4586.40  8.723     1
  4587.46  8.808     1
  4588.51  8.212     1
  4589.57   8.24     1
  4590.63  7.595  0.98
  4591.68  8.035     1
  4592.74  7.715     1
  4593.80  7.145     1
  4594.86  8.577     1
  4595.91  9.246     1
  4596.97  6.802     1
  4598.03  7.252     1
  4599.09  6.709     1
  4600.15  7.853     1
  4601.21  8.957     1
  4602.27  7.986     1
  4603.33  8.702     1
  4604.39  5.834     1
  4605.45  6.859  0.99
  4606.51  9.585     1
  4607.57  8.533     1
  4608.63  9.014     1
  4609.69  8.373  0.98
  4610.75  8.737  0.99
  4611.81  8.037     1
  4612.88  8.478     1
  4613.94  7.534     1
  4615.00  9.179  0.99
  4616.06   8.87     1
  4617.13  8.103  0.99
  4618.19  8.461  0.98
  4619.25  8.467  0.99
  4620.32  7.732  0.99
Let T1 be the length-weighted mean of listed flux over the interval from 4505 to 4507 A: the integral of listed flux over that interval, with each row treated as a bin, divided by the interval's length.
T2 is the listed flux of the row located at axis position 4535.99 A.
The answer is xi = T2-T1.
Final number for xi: -1.8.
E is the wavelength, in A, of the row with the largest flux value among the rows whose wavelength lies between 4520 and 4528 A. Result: 4522.43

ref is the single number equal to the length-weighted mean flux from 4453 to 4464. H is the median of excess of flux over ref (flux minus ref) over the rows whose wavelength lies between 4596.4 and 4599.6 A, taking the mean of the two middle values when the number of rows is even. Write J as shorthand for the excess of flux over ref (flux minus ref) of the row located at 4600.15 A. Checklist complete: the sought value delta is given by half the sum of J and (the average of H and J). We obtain 0.4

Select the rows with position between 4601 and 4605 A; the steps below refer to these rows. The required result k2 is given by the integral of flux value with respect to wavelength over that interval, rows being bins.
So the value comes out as 31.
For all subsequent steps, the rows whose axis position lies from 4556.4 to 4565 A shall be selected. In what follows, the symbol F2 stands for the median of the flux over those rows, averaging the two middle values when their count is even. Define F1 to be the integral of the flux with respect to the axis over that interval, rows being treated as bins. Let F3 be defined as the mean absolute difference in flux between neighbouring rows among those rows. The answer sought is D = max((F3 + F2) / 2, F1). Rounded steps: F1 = 72.8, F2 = 8.5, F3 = 0.86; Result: 72.8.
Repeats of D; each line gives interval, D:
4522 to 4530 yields 54.1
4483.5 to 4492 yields 69.3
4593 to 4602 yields 70.4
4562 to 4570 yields 69.1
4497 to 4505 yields 63.5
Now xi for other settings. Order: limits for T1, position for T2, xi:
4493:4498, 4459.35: 0.5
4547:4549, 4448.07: 1.4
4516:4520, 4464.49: -0.7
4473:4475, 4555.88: 0.7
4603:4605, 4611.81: 0.9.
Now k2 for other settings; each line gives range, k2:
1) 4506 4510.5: 41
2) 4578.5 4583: 31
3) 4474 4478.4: 33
